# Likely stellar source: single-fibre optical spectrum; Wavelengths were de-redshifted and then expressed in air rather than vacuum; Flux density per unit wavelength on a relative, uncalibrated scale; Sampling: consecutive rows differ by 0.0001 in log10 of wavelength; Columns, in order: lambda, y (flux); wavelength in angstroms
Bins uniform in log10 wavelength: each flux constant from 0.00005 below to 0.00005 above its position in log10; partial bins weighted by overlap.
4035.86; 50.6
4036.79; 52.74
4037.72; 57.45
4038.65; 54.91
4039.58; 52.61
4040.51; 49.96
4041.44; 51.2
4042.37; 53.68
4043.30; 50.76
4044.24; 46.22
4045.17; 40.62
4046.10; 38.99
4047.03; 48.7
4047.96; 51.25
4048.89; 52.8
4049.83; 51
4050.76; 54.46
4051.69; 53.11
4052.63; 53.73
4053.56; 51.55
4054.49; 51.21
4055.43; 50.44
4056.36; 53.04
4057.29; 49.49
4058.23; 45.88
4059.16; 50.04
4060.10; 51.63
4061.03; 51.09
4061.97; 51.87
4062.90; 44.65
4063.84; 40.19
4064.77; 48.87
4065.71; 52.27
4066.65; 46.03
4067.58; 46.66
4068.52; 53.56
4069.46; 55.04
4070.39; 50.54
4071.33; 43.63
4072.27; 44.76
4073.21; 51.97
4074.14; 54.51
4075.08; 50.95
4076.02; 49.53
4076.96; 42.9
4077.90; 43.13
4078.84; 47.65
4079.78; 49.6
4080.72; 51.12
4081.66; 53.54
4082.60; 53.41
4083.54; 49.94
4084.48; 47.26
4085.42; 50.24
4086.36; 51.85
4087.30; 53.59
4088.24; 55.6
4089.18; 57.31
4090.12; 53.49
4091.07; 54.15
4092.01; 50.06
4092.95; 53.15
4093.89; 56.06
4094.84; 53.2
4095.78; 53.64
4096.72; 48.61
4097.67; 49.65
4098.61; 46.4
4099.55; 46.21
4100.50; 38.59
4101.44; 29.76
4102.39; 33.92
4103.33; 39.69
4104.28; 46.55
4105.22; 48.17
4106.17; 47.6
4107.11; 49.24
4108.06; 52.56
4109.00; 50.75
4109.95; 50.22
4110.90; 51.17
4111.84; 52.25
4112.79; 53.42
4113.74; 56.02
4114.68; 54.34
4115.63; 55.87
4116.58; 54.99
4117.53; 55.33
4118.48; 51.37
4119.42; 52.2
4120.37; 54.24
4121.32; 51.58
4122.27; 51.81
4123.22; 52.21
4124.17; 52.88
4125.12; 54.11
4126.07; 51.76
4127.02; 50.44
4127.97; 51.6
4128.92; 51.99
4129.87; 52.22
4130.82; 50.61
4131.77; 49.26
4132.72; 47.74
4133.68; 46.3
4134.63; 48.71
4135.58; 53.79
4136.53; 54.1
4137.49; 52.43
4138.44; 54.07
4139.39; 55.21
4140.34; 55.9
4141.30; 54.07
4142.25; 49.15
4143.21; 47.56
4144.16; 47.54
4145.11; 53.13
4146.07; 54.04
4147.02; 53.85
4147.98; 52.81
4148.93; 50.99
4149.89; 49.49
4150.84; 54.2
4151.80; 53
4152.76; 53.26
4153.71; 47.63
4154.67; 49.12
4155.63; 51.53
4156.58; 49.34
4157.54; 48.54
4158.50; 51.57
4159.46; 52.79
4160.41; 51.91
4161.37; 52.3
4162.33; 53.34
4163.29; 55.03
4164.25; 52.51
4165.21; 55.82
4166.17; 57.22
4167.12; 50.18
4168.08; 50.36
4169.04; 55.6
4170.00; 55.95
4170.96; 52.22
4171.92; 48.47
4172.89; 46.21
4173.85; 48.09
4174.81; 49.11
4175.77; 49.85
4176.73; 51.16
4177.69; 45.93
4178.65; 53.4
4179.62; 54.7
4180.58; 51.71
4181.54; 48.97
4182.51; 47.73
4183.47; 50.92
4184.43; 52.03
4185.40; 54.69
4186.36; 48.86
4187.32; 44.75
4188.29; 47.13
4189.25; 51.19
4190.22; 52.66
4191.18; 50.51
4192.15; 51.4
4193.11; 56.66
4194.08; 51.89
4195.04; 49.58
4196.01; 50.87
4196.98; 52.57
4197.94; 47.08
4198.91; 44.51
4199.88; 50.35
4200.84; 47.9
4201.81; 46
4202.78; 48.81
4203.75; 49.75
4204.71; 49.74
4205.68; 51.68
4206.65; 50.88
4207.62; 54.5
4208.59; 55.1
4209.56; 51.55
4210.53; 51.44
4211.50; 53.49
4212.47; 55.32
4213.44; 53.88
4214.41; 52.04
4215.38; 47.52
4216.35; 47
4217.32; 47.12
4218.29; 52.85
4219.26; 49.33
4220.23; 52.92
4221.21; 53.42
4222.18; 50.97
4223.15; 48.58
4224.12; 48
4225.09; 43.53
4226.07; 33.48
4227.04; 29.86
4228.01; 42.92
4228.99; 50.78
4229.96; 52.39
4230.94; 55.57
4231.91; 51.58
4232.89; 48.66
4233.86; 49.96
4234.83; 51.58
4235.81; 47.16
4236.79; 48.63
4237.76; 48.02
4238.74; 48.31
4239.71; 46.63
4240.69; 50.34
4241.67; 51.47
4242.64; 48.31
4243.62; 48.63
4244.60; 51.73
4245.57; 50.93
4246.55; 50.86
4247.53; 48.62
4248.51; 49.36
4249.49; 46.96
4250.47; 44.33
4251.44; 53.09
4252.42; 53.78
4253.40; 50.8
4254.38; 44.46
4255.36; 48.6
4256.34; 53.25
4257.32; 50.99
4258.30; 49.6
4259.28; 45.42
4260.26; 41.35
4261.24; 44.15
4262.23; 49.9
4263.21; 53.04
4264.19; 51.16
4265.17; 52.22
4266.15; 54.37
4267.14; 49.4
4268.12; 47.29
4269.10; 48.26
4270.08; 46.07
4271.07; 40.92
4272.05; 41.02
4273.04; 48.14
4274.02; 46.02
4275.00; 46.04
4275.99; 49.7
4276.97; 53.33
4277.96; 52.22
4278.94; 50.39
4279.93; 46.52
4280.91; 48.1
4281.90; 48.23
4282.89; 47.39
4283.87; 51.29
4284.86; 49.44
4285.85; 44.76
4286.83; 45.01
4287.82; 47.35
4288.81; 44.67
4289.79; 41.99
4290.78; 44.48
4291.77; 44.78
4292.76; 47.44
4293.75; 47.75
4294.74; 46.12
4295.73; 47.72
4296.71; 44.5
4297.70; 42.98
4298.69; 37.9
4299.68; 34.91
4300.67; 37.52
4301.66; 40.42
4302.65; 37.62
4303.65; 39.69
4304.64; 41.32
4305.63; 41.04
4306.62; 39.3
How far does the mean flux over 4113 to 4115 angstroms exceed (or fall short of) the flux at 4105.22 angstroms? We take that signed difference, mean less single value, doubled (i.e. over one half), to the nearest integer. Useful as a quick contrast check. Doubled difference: 14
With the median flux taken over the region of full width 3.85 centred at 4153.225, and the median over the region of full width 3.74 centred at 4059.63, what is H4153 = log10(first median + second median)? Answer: 2.007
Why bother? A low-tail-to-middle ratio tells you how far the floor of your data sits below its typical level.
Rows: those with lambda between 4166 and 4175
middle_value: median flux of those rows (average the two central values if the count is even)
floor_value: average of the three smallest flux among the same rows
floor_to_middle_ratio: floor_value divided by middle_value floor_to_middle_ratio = 0.947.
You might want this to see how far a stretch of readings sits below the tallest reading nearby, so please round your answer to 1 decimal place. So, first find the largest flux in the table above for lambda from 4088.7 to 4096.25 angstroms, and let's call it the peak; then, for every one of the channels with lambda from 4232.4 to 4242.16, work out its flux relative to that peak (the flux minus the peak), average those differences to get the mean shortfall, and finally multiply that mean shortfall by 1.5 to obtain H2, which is -12.4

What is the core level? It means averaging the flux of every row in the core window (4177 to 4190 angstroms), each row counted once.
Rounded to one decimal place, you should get 50.2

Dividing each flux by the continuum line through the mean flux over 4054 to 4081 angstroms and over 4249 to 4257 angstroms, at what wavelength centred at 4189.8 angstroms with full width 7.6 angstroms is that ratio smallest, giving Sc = 4187.32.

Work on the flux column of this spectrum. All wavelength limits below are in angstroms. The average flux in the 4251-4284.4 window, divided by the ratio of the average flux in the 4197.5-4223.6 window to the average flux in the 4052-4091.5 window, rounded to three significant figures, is 48.4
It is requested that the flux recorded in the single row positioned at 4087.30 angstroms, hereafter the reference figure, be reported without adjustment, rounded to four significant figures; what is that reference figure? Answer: 53.59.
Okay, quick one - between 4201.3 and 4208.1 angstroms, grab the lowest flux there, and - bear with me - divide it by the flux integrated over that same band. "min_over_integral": 0.135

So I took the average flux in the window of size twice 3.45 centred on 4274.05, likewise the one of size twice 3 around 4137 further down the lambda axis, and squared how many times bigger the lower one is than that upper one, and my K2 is 1.30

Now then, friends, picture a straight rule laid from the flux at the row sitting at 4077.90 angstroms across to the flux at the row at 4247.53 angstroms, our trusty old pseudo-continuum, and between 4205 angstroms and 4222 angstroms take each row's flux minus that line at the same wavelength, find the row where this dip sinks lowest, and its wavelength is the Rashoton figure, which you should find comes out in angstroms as 4216.35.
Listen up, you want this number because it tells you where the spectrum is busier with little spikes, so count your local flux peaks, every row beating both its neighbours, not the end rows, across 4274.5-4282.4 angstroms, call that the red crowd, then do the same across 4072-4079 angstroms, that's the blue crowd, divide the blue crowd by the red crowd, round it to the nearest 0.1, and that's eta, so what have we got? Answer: 1.0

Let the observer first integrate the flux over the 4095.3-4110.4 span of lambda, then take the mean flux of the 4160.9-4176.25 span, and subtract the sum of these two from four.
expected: -739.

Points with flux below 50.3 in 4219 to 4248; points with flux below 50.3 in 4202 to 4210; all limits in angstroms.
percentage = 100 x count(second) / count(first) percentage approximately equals 18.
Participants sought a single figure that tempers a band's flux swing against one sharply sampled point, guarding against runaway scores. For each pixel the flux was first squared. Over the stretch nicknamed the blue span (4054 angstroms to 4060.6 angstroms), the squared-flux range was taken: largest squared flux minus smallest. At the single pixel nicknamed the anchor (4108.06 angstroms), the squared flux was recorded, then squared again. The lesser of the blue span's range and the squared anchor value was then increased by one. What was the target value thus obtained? 709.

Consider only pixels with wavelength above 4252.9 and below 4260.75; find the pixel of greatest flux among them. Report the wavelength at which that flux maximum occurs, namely 4256.34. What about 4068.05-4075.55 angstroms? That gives 4069.46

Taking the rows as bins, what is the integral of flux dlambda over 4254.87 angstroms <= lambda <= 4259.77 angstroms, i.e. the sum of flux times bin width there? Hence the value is 243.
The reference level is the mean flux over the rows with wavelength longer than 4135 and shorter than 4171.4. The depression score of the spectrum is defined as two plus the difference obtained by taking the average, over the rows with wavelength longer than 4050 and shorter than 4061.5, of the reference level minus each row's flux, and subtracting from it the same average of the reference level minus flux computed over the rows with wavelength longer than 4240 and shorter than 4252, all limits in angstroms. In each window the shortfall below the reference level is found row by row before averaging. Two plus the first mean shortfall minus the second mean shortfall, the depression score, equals 0.2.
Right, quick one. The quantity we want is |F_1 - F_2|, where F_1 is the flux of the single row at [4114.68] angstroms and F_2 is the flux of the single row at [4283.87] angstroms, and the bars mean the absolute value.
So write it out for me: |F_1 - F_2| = 3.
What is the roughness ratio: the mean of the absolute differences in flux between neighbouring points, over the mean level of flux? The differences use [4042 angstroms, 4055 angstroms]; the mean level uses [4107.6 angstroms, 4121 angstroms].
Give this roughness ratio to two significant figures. 0.055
